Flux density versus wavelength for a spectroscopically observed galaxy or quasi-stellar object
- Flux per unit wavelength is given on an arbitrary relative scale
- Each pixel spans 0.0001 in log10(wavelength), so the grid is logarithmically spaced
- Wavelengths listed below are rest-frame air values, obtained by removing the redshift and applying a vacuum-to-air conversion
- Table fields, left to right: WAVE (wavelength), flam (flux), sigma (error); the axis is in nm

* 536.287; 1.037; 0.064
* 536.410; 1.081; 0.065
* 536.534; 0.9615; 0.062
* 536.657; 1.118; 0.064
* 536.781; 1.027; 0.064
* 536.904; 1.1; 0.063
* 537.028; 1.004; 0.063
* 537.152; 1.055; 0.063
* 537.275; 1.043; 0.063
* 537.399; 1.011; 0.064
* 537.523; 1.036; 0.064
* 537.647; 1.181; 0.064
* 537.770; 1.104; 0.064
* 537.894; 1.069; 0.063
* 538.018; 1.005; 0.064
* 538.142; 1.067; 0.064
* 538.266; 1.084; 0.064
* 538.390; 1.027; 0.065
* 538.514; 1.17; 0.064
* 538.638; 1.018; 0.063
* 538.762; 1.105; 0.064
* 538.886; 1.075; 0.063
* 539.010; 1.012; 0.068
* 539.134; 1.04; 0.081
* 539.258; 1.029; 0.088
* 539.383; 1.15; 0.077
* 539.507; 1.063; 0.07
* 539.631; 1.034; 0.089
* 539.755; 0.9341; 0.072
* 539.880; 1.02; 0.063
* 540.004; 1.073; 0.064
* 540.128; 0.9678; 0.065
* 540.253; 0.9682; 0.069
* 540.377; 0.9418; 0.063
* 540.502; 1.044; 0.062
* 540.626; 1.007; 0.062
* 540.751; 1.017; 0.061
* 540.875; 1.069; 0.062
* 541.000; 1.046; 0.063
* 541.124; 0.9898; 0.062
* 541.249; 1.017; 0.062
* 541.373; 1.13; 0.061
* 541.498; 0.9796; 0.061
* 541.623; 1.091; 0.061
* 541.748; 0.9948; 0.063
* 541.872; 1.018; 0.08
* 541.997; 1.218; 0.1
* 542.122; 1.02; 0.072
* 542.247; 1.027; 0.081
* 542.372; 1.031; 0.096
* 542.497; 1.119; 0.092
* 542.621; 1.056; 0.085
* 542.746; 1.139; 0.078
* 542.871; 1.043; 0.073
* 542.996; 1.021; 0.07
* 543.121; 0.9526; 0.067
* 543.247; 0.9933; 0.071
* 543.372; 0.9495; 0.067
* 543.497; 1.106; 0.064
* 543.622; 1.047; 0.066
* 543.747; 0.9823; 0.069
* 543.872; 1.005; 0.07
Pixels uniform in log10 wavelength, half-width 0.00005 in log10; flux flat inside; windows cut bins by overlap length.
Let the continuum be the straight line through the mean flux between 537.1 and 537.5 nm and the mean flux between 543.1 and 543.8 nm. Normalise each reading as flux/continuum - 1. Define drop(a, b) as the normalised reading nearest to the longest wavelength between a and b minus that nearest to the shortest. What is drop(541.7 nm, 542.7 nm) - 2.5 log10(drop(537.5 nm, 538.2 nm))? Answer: 3.8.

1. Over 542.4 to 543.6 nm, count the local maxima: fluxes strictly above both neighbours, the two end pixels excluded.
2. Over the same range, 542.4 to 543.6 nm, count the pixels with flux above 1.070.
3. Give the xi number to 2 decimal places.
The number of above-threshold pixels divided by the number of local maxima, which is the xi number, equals 1.50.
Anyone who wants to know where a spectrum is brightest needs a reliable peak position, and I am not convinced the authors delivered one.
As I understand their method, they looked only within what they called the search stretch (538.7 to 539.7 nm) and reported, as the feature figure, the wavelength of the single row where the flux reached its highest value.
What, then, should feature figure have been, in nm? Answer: 539.383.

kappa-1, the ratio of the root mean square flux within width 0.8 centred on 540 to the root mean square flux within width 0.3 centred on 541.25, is 0.95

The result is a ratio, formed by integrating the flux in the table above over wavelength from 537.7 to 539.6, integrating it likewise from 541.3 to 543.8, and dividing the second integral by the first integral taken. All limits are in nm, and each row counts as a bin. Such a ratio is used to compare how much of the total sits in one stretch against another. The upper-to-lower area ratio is 1.3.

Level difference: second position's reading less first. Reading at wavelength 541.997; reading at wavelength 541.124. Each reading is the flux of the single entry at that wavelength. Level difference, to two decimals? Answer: -0.23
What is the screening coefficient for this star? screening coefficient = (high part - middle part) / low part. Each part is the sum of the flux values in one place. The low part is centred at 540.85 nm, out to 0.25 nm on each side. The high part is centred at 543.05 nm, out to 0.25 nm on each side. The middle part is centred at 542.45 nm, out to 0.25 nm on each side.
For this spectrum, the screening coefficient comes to -0.05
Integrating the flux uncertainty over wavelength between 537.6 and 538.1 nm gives 0.032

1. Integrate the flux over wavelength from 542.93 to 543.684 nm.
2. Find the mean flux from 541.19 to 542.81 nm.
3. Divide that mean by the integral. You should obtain 1.4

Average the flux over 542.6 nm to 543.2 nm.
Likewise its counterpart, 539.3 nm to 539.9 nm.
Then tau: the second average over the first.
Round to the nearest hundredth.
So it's 1.00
